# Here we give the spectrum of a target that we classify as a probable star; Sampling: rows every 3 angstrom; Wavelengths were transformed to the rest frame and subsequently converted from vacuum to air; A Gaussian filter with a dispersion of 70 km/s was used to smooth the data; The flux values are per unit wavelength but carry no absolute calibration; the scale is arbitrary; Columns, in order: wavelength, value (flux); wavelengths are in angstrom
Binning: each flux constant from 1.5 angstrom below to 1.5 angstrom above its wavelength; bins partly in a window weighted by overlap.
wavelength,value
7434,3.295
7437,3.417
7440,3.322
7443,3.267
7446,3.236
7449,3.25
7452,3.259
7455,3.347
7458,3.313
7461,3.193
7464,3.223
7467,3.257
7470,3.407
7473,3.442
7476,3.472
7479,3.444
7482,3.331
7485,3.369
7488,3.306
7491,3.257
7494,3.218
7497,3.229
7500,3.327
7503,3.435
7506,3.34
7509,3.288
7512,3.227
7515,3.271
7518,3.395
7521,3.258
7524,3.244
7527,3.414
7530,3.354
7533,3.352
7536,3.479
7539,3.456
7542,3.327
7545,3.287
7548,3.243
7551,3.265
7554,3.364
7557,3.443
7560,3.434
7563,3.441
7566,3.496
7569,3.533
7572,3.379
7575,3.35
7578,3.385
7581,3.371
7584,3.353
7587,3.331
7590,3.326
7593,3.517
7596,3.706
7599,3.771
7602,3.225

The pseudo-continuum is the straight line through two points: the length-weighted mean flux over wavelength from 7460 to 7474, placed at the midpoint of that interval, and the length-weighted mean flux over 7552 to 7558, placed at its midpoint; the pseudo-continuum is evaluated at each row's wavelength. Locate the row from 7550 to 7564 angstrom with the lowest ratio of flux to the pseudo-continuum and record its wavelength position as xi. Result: 7551 angstrom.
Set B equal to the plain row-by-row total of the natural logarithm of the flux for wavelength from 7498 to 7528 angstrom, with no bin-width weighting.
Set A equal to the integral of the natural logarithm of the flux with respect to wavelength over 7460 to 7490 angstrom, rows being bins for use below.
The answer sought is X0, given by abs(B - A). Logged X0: 24.2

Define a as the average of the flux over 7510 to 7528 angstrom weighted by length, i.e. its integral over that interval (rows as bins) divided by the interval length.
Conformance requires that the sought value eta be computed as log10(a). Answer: 0.518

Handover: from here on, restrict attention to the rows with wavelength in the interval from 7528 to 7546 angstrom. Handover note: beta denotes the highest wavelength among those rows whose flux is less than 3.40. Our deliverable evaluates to 7545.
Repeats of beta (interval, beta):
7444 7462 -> 7461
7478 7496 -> 7494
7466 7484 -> 7482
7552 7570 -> 7554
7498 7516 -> 7515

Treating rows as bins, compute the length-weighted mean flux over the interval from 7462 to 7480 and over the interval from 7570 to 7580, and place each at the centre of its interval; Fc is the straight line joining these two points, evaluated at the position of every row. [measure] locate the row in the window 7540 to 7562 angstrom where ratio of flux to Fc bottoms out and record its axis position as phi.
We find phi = 7548 angstrom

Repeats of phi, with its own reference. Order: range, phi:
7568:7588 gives 7587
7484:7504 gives 7494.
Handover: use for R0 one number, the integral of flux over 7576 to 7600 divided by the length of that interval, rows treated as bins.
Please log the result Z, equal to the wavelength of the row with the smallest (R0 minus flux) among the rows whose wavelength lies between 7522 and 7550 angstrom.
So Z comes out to 7536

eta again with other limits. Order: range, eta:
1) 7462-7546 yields 0.523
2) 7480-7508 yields 0.520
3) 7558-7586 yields 0.533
